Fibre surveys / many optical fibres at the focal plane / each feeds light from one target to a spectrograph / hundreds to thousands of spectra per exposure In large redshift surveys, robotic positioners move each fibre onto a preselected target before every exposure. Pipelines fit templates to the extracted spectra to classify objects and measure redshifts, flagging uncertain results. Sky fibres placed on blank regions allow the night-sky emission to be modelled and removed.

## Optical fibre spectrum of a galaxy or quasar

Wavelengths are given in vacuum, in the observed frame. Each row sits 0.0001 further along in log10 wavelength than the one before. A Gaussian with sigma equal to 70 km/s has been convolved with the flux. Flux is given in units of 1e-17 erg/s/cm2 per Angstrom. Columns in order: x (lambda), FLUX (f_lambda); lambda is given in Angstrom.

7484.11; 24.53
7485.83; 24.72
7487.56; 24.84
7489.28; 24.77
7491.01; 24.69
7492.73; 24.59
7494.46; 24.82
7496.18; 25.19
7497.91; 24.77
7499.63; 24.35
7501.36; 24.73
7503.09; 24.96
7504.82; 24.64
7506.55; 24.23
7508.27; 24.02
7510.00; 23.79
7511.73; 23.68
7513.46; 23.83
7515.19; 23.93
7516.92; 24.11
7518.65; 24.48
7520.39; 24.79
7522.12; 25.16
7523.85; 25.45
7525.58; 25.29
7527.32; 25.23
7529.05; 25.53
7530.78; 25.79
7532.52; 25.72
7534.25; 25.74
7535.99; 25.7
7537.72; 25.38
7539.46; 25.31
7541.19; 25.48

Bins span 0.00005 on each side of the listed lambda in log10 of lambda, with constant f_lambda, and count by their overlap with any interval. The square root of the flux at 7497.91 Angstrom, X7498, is 4.98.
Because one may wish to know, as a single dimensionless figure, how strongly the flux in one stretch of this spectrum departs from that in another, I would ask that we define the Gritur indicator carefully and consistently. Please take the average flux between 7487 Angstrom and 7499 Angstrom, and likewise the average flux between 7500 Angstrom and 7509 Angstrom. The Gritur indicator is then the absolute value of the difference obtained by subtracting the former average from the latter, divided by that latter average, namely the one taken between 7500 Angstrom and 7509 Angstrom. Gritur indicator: 0.012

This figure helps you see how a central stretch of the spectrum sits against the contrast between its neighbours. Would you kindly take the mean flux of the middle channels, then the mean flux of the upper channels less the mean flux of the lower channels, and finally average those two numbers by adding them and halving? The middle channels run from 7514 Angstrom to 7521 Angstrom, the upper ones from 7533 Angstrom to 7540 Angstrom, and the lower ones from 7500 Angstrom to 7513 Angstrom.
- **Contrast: 12.8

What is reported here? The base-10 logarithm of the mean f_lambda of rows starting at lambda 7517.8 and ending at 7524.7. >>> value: 1.40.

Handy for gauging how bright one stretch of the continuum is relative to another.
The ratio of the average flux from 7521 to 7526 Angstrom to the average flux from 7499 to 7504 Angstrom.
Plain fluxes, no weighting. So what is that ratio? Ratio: 1.03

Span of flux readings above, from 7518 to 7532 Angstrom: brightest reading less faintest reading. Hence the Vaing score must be 1.3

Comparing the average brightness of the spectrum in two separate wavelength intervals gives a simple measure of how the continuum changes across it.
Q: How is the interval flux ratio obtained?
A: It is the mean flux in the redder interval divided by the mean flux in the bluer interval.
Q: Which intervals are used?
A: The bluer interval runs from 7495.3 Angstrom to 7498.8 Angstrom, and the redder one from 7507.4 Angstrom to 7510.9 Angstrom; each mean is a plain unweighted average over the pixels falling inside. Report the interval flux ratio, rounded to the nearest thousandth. 0.957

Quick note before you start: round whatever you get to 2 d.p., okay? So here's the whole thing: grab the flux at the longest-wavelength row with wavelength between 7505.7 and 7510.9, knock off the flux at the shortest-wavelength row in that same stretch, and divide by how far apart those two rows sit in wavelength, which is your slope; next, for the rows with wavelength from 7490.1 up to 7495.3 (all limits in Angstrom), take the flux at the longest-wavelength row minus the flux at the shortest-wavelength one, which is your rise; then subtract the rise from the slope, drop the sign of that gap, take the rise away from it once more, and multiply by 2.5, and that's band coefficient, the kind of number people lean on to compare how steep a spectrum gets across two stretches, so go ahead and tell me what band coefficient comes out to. 0.32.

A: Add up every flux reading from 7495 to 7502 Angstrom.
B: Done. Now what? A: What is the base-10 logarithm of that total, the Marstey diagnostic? 1.996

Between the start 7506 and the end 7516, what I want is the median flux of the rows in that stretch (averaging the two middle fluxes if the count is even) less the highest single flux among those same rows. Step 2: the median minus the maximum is -0.35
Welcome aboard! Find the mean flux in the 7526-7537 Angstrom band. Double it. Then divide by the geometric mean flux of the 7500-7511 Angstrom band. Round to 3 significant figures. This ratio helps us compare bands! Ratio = 2.10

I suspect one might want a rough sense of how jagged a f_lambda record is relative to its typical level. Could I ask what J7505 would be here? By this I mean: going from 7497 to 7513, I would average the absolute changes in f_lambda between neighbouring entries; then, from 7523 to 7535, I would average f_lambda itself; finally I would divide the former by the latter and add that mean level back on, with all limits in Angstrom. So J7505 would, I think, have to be 25.55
